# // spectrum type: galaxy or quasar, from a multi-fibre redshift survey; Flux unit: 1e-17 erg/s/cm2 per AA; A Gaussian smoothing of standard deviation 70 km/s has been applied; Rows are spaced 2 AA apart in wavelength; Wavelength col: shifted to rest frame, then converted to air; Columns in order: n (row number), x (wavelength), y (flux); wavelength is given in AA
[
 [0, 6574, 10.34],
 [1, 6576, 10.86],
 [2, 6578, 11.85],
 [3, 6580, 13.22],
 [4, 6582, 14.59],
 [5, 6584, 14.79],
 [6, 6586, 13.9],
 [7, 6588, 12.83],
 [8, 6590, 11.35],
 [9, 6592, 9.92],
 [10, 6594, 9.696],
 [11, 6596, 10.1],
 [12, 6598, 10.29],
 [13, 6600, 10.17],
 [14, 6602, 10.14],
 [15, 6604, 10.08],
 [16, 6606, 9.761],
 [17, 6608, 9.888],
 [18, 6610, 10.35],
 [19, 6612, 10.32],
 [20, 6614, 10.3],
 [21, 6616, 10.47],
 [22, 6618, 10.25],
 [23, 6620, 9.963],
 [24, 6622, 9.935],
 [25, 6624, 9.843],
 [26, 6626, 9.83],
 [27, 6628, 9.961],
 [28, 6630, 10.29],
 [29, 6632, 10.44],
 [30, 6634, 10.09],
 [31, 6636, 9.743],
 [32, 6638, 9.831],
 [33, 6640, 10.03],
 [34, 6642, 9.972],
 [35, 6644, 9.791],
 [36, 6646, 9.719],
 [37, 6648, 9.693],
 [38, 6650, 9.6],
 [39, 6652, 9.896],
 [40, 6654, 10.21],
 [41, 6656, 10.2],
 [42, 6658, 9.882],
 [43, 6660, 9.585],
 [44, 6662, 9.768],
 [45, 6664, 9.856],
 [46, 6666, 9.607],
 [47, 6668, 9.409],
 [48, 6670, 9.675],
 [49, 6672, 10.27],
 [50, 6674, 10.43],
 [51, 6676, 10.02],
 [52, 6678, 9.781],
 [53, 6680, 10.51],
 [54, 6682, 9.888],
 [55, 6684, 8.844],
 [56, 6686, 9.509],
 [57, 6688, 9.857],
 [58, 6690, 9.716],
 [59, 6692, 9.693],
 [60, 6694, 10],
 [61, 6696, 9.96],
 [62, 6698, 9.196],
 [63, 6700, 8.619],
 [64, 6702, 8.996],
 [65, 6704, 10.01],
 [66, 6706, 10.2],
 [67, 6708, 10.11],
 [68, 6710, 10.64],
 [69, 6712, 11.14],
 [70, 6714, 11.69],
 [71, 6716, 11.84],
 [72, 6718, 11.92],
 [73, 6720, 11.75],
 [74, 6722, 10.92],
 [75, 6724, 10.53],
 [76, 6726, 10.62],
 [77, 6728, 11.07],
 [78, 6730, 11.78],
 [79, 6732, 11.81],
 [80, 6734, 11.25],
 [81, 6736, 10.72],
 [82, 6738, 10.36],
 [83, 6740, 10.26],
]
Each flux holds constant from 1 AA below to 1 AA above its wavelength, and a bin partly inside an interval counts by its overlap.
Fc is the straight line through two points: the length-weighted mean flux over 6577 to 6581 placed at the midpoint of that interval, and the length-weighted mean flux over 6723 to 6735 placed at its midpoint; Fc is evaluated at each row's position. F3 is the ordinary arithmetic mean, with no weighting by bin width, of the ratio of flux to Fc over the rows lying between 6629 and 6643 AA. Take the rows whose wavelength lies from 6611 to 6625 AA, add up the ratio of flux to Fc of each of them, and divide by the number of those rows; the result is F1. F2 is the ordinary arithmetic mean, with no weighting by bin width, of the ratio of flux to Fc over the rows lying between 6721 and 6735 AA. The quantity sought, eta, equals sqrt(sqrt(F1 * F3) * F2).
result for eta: 0.912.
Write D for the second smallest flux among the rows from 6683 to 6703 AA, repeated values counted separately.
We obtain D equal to 8.844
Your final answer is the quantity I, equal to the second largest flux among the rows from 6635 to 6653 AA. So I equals 9.972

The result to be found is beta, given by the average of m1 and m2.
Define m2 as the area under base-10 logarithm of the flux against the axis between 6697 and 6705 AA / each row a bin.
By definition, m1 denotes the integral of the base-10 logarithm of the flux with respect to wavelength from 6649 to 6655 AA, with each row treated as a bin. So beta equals 6.8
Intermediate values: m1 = 6.0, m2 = 7.7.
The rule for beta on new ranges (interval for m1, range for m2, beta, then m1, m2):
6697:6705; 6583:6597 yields 11.3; 7.7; 14.9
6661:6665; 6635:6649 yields 8.9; 4.0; 13.9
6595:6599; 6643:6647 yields 4.0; 4.0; 4.0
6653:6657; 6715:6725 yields 7.3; 4.0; 10.6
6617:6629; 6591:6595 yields 8.0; 12.0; 4.0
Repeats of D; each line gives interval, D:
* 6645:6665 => 9.6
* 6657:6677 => 9.585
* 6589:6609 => 9.761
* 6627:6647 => 9.743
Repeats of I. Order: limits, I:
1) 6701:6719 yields 11.84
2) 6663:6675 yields 10.27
